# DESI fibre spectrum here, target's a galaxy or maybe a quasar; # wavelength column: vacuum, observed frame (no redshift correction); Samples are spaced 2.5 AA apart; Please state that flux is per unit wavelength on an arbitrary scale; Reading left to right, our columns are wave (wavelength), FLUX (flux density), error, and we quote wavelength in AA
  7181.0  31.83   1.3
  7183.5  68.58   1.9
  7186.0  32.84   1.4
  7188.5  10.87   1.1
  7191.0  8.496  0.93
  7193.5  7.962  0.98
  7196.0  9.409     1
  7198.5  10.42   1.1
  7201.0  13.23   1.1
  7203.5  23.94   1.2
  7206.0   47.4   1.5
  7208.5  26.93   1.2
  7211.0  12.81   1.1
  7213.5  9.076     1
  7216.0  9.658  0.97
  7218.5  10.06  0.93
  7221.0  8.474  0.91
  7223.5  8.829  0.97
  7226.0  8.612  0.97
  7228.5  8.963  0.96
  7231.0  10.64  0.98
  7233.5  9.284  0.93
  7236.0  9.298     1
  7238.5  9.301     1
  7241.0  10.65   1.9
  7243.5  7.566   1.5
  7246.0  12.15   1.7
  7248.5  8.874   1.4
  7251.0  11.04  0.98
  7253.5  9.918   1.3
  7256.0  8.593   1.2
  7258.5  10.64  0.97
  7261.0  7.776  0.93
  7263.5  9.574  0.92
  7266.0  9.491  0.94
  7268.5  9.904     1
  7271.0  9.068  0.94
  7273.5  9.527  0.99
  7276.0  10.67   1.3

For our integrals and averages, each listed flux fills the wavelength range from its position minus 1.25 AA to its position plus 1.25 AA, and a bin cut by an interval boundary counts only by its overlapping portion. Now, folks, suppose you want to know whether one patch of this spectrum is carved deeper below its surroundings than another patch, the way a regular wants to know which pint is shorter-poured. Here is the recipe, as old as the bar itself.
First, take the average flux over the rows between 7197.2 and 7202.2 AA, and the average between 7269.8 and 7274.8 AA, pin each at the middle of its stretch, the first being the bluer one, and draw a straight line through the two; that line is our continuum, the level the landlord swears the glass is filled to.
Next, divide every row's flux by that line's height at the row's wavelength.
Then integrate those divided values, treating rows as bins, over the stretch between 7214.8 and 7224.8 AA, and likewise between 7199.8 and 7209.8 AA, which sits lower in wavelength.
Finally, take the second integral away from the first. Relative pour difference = -15.7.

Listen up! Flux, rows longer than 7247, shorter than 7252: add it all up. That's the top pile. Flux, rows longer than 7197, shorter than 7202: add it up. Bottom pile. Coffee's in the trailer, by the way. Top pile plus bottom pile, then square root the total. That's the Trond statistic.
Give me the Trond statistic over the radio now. 6.60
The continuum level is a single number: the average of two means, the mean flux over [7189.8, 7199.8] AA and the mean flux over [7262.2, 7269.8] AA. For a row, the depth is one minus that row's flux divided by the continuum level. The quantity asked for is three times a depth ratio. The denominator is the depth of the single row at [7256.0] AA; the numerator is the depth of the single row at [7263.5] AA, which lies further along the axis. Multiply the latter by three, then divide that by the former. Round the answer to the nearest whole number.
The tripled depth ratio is -1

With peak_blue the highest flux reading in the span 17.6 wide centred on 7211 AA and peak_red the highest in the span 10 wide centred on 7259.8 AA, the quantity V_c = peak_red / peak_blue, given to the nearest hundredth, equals 0.22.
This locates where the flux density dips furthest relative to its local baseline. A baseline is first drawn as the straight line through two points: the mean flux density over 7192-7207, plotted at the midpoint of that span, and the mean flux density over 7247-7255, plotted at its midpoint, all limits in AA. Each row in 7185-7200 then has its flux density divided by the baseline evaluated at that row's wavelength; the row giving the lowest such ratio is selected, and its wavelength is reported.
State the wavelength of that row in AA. 7193.5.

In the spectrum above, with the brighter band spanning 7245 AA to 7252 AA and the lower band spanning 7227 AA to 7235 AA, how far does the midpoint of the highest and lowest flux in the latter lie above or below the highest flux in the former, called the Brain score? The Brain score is -2.3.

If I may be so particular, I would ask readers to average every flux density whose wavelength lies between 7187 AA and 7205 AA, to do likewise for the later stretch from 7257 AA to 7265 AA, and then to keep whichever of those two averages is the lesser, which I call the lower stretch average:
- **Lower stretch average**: 9.3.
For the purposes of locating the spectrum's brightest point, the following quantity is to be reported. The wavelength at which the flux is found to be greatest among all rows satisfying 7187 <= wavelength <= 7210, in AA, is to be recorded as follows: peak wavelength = 7206.0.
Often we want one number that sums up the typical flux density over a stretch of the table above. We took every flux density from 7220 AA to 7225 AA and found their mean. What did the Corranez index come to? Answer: 8.7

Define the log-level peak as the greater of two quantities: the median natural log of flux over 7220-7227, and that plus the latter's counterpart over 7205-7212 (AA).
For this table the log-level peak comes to 5.45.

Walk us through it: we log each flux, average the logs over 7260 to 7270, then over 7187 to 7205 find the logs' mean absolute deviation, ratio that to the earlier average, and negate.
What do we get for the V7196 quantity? -0.118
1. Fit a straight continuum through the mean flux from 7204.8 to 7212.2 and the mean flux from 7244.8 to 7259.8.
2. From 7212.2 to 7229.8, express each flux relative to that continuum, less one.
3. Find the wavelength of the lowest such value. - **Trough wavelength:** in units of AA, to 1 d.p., 7213.5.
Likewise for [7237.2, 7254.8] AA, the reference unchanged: 7243.5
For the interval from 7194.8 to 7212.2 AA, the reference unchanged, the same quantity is 7196.0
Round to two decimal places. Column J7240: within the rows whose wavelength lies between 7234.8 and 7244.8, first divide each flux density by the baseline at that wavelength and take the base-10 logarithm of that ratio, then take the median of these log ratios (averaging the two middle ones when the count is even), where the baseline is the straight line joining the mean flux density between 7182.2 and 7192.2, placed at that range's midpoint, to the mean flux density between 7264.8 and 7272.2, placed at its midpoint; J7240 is -0.27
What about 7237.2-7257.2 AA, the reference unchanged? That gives -0.18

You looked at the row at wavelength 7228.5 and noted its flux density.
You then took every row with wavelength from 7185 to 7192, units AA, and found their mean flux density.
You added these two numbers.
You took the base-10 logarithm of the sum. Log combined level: 1.42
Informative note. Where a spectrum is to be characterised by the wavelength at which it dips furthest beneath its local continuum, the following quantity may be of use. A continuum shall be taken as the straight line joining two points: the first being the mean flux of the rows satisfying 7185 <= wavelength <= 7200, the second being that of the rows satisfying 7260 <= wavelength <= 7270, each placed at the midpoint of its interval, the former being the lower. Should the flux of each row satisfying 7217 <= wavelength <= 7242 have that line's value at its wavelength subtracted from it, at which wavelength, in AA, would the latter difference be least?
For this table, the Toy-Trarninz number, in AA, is 7221.0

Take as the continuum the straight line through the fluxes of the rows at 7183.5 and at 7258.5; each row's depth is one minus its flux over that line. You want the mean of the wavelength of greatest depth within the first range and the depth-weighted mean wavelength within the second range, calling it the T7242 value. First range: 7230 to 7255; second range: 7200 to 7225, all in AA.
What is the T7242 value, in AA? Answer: 7223.5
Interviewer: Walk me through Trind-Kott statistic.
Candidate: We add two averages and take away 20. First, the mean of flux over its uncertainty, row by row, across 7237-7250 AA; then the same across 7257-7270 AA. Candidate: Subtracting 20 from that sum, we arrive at -3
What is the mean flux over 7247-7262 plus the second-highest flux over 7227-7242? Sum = 20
